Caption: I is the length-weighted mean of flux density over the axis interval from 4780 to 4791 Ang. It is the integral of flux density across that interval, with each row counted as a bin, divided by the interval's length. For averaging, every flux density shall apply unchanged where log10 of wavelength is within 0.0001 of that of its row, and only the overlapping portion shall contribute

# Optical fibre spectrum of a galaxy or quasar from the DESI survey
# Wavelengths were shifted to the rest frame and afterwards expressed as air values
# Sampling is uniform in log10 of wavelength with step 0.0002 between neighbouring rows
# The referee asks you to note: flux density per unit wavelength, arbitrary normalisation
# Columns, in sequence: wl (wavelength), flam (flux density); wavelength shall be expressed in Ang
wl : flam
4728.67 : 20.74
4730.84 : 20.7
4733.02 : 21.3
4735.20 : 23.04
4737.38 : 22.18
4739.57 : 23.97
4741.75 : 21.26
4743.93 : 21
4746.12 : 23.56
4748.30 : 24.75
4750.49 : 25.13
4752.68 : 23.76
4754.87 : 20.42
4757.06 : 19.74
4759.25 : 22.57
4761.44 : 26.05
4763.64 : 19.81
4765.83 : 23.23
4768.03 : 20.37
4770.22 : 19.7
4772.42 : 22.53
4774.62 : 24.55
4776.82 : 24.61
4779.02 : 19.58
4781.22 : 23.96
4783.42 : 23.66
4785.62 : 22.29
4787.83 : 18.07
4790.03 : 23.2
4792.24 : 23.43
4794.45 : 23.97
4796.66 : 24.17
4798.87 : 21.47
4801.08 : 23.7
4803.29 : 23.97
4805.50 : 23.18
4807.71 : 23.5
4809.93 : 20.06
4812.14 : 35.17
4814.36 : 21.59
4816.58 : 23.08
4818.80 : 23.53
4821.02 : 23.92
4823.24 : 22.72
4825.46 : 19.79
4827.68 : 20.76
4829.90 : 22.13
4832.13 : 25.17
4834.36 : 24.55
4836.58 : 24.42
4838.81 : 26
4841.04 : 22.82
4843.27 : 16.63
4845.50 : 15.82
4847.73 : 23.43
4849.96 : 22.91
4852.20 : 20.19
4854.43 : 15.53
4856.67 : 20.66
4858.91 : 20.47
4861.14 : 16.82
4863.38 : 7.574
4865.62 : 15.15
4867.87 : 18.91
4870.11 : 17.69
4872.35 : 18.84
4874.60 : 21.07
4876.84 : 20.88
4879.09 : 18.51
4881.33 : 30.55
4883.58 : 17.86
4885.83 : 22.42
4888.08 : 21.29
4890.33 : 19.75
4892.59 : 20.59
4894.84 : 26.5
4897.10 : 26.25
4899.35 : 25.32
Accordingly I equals 22.2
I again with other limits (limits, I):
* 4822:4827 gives 21.3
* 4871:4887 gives 21.4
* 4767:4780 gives 21.9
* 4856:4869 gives 16.5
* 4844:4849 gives 19.5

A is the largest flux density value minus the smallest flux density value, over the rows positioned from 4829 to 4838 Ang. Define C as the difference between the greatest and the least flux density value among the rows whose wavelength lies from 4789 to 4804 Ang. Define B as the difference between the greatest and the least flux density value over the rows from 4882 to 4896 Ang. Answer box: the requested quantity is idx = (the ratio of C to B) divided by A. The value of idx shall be 0.10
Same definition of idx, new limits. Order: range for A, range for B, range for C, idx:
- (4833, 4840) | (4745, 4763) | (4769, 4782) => 0.50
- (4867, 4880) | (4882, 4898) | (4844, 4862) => 0.27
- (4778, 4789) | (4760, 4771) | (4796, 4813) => 0.40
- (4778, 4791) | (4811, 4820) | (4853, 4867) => 0.16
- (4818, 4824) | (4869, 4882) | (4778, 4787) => 0.28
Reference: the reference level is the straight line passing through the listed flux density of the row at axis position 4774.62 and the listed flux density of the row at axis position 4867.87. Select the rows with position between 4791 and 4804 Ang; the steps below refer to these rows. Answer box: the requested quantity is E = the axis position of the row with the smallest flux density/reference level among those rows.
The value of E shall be 4798.87 Ang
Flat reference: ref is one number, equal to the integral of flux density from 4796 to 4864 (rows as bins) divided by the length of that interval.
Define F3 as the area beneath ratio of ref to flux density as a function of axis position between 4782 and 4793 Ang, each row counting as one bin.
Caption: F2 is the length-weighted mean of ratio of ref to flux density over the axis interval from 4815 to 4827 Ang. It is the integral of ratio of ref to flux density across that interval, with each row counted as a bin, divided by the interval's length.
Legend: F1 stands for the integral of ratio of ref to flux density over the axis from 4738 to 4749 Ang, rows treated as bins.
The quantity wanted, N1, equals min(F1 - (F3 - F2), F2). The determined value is 0.59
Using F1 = 10.6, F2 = 0.98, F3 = 11.0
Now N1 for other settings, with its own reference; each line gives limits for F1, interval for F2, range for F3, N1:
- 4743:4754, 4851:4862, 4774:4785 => 0.94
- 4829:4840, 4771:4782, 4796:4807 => 0.44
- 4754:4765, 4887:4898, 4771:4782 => 0.97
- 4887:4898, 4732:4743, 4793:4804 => 0.98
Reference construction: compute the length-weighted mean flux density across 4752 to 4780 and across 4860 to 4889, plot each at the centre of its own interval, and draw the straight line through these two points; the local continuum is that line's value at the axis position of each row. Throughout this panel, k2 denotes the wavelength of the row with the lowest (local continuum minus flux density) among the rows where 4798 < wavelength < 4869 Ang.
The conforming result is 4812.14 Ang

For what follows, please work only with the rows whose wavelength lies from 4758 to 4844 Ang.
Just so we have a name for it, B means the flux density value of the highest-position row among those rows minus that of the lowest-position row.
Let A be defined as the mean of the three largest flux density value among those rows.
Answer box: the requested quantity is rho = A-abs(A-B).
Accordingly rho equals -6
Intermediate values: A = 29.1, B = -6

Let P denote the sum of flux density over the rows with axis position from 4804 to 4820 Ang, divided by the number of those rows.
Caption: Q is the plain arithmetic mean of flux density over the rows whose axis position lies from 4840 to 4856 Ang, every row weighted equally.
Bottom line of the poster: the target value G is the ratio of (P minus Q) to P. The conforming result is 0.19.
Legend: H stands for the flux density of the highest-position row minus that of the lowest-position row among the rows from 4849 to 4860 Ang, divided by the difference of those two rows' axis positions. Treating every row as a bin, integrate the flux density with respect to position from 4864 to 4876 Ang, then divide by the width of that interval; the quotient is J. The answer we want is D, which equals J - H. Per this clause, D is 18.2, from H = -0.27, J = 17.9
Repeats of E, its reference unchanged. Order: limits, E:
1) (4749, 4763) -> 4757.06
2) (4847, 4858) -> 4854.43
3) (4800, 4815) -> 4809.93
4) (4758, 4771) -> 4763.64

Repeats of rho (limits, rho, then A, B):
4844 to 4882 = 15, 25.6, 15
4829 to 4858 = -1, 25.2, -1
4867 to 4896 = 8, 26.5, 8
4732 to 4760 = 1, 24.6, 1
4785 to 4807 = 1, 24.0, 1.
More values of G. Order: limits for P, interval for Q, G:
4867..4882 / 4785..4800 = -0.07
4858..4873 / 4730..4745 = -0.33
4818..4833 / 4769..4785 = 0.00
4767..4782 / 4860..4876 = 0.25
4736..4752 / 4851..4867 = 0.28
